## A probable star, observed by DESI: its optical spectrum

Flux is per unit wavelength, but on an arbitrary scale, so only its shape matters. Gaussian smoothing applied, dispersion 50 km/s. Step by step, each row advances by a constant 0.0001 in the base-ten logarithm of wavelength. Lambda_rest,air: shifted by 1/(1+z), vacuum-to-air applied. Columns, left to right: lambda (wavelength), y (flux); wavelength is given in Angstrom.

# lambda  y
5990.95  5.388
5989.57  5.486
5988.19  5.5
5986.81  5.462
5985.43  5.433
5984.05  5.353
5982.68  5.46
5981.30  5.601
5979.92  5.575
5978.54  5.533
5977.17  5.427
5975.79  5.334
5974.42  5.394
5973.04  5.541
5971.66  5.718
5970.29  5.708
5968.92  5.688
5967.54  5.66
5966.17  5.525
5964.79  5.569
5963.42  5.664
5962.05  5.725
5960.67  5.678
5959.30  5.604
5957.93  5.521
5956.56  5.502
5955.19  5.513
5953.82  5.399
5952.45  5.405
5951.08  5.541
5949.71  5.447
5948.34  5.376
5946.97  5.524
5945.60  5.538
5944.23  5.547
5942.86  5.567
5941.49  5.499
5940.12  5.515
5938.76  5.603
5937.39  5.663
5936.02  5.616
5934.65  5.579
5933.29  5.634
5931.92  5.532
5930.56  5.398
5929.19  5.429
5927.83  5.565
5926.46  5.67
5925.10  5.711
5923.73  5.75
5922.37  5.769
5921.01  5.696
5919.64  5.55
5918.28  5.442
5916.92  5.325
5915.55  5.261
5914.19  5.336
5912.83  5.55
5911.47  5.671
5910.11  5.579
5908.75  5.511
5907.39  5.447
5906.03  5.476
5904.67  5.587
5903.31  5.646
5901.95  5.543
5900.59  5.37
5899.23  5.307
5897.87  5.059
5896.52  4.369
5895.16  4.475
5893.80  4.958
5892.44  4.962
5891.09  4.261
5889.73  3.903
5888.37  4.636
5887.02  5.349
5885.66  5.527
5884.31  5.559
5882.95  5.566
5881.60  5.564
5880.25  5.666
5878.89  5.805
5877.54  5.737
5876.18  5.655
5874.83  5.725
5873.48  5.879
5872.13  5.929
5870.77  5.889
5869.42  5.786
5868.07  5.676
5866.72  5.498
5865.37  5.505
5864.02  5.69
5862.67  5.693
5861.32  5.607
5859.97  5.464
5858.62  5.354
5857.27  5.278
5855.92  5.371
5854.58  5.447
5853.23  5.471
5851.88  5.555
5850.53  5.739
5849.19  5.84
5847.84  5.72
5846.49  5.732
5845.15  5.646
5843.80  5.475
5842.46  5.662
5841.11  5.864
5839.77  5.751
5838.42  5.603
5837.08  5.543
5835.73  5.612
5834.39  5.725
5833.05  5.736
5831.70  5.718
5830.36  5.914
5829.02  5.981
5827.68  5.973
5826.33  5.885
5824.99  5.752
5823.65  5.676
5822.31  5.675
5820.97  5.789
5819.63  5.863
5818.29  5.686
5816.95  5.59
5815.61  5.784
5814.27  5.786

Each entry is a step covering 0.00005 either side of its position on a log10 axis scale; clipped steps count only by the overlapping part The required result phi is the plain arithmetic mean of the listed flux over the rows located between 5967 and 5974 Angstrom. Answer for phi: 5.66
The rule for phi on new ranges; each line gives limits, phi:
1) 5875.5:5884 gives 5.67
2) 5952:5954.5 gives 5.40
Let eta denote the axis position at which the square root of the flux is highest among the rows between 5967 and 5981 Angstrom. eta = 5971.66 Angstrom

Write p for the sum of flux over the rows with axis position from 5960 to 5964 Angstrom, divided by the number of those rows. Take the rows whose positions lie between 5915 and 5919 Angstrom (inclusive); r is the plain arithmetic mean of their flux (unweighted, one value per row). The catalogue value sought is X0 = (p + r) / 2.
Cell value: 5.52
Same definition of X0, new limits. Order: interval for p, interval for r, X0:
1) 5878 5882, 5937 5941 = 5.64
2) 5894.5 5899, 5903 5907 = 5.10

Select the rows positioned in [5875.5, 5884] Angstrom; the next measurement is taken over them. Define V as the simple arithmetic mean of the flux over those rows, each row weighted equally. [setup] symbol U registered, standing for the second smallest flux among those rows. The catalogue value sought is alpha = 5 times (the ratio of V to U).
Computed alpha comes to 5.09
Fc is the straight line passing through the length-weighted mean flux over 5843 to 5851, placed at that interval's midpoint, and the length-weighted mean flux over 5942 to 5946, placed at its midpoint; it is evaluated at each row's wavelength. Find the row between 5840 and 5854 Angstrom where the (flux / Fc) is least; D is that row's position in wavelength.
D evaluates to 5843.80 Angstrom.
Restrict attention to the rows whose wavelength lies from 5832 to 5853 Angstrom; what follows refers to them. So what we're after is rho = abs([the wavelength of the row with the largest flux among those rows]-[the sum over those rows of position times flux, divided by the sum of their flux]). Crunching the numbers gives 1.4 Angstrom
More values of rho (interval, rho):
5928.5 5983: 6.1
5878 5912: 16.4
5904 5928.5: 6.1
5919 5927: 0.7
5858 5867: 0.0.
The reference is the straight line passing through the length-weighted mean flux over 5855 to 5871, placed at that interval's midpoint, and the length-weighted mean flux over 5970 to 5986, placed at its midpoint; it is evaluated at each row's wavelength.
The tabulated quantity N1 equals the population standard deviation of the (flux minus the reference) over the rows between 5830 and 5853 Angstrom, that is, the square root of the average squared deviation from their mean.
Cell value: 0.113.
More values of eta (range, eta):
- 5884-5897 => 5884.31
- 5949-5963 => 5962.05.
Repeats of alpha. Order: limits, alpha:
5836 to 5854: 5.17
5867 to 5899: 6.22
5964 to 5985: 5.17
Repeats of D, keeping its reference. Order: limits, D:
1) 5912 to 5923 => 5915.55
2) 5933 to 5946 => 5941.49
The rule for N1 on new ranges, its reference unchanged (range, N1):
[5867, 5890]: 0.493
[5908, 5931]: 0.153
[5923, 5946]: 0.089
